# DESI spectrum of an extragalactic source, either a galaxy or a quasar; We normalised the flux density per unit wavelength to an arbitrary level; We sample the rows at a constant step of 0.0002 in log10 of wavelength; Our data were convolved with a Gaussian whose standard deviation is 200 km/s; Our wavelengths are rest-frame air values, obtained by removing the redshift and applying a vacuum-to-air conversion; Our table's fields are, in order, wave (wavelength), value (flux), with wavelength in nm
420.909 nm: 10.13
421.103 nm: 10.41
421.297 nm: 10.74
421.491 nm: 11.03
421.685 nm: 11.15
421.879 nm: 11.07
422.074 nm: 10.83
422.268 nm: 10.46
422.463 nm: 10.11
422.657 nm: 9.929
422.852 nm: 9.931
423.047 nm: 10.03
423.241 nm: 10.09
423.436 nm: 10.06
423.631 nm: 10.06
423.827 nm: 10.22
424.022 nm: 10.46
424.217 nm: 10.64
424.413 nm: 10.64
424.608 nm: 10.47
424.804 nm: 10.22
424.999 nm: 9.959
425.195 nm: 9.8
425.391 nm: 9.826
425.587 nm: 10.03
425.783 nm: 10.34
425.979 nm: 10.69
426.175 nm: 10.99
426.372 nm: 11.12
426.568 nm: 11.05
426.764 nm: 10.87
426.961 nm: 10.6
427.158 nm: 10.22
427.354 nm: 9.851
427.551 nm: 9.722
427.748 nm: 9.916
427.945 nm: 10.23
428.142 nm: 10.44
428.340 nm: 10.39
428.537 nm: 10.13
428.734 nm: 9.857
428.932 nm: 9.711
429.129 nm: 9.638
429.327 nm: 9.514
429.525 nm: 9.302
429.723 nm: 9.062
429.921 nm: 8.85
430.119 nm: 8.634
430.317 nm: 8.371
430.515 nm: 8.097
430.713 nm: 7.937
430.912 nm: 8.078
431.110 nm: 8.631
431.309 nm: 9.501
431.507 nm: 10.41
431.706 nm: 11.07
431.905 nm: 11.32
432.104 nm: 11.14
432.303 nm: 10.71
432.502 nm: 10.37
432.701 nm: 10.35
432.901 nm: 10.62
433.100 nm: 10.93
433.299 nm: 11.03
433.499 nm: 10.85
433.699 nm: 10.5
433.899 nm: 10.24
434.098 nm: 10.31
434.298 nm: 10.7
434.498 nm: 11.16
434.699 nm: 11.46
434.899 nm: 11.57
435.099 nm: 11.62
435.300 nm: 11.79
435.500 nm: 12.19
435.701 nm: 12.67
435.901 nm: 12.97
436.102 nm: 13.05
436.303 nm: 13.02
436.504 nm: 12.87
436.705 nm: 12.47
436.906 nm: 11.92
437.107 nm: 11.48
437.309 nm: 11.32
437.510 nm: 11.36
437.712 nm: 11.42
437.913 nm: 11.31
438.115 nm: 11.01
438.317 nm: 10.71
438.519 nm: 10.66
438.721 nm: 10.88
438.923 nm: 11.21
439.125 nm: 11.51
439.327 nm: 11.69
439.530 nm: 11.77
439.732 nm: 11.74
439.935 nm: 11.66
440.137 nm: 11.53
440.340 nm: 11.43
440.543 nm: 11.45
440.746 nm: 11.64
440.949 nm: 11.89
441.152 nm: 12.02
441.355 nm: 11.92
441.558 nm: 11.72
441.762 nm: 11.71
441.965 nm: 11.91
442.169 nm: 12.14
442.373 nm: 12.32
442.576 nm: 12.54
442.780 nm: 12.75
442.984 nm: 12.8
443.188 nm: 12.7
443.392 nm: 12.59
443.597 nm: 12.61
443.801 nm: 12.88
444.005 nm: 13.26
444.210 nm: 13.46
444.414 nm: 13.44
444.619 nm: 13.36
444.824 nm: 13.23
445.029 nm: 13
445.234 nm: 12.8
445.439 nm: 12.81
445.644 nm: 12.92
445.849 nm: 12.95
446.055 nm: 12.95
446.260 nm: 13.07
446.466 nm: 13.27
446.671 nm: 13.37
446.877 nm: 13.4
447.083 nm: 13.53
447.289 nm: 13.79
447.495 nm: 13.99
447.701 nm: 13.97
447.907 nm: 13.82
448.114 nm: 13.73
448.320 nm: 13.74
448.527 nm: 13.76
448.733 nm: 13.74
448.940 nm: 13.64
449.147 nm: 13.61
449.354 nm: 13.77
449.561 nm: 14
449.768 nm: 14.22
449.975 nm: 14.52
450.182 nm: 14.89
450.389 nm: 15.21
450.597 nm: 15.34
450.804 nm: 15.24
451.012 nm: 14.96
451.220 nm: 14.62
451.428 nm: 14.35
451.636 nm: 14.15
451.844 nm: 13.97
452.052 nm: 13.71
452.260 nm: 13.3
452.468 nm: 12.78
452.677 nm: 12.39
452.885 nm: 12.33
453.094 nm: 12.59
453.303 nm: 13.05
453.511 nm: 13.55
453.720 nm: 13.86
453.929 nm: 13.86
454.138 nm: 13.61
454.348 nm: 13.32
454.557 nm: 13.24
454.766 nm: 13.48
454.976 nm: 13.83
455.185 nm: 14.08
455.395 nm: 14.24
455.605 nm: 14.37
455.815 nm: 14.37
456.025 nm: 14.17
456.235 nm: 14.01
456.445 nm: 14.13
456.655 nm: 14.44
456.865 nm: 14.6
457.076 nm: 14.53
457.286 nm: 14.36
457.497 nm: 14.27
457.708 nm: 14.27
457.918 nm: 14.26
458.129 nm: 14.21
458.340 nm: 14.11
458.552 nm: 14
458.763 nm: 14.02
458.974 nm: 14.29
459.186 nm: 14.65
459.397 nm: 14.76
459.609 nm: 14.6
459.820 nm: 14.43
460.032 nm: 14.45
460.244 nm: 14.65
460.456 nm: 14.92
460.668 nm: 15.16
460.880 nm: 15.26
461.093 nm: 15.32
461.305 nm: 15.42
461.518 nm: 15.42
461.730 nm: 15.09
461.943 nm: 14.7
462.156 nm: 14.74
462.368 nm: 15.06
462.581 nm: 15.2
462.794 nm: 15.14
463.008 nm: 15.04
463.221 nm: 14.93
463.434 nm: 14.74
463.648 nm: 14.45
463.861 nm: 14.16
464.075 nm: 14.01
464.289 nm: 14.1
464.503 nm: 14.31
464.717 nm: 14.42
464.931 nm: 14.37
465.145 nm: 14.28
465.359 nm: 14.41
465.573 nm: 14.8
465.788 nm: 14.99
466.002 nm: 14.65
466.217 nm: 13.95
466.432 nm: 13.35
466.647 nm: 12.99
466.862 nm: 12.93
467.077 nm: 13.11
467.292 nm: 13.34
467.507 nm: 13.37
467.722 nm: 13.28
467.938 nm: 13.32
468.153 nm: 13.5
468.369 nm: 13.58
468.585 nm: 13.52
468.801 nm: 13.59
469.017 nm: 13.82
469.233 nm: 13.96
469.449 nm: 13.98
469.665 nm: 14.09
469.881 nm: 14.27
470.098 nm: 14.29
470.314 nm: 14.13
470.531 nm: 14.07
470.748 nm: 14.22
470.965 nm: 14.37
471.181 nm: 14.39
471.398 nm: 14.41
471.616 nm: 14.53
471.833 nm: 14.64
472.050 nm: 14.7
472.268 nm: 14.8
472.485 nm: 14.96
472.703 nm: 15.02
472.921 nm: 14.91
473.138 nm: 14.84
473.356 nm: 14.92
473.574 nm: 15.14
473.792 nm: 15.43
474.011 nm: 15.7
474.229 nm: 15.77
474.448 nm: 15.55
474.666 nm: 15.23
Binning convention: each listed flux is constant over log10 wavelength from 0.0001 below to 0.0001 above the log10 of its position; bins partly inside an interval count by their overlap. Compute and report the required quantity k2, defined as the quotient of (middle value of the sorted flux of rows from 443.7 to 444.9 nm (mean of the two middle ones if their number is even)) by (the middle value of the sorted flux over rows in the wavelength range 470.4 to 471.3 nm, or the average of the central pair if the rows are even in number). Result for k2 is 0.93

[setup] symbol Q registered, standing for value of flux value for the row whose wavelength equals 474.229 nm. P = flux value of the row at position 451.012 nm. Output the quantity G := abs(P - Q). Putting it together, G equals 0.8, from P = 14.96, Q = 15.77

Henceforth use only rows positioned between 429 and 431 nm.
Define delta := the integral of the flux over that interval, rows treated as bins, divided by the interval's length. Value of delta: 8.8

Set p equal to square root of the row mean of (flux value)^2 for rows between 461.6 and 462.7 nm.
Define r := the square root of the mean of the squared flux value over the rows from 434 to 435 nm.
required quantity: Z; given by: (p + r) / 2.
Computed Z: 13.0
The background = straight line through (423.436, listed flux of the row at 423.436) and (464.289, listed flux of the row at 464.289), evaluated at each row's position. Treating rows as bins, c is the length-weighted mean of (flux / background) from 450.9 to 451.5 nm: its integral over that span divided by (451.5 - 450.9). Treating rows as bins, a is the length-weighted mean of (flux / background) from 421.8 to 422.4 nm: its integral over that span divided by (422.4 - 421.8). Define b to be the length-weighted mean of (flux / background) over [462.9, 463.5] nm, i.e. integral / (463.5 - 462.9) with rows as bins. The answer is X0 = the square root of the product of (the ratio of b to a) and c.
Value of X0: 1.06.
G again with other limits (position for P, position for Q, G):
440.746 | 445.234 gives 1.2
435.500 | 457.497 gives 2.1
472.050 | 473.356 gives 0.2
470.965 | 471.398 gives 0.0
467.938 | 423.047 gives 3.3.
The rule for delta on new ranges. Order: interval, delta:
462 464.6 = 14.7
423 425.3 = 10.2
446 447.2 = 13.3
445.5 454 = 13.7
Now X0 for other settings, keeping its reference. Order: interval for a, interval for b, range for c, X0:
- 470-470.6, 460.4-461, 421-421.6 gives 1.11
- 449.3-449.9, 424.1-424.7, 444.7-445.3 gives 1.00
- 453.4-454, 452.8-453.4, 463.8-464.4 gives 0.96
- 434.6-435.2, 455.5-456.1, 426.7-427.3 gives 1.03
